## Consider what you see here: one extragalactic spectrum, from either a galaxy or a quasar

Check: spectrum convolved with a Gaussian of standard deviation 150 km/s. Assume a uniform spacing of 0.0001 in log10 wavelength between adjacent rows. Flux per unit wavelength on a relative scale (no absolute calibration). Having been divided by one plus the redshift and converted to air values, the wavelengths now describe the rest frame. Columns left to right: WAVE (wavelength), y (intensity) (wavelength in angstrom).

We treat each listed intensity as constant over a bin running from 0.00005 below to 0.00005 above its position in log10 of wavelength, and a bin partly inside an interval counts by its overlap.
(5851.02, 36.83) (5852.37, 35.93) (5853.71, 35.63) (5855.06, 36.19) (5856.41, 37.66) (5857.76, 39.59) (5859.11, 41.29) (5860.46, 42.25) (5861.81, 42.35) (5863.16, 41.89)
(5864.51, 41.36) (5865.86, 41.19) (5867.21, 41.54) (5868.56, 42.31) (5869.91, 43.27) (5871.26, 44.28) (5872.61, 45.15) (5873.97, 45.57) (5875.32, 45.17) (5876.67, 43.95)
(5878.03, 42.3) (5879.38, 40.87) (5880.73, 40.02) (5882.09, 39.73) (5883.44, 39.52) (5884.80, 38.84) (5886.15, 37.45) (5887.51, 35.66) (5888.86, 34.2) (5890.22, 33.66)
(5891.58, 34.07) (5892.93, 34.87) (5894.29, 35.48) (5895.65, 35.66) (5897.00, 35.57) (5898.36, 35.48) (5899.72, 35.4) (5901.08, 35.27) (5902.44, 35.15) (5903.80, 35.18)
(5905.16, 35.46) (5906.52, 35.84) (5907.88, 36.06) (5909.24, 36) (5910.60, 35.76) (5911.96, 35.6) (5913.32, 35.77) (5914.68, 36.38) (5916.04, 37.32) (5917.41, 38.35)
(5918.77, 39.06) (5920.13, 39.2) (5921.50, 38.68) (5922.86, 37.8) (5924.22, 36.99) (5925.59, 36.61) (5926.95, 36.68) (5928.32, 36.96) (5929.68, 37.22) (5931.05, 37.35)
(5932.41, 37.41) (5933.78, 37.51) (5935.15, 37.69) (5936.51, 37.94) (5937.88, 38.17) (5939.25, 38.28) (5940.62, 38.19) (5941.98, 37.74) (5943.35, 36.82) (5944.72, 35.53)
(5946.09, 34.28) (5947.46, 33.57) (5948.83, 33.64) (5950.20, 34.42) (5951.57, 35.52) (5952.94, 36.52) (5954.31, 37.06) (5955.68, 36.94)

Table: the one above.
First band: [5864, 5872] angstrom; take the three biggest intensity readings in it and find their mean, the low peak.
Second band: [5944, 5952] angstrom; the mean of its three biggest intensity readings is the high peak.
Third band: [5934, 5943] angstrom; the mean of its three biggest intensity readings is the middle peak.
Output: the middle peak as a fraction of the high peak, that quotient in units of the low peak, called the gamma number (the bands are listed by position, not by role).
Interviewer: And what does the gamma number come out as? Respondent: 0.0251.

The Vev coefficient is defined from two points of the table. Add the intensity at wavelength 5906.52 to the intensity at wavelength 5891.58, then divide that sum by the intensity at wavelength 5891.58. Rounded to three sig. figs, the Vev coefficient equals 2.05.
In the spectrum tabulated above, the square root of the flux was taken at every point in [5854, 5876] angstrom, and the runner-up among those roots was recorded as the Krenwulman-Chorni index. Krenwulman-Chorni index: 6.72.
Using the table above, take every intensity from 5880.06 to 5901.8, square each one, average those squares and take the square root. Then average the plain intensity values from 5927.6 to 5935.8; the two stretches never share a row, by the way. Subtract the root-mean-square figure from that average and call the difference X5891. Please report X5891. 1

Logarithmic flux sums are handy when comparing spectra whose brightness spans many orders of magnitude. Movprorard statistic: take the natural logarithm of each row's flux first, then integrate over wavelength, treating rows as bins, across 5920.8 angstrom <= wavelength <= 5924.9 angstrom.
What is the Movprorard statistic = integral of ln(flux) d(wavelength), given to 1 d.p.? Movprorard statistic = 14.9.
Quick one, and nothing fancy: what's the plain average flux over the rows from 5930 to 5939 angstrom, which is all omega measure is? 38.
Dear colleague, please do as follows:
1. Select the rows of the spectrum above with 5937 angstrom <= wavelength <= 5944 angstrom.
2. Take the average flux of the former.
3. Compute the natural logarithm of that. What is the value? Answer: 3.633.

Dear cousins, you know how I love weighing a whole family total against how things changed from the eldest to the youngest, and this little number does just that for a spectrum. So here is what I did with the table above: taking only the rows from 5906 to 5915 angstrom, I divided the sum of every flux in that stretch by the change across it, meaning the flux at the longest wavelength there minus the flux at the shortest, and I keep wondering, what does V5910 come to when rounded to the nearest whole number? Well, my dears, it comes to 466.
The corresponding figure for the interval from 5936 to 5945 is -109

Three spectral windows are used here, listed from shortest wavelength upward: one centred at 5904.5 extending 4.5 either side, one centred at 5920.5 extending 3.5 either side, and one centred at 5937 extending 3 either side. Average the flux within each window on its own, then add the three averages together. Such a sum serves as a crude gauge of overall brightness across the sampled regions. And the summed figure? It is 112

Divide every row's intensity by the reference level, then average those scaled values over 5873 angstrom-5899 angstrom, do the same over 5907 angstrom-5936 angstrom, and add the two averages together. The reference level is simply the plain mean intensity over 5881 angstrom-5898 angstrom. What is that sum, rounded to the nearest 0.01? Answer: 2.08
